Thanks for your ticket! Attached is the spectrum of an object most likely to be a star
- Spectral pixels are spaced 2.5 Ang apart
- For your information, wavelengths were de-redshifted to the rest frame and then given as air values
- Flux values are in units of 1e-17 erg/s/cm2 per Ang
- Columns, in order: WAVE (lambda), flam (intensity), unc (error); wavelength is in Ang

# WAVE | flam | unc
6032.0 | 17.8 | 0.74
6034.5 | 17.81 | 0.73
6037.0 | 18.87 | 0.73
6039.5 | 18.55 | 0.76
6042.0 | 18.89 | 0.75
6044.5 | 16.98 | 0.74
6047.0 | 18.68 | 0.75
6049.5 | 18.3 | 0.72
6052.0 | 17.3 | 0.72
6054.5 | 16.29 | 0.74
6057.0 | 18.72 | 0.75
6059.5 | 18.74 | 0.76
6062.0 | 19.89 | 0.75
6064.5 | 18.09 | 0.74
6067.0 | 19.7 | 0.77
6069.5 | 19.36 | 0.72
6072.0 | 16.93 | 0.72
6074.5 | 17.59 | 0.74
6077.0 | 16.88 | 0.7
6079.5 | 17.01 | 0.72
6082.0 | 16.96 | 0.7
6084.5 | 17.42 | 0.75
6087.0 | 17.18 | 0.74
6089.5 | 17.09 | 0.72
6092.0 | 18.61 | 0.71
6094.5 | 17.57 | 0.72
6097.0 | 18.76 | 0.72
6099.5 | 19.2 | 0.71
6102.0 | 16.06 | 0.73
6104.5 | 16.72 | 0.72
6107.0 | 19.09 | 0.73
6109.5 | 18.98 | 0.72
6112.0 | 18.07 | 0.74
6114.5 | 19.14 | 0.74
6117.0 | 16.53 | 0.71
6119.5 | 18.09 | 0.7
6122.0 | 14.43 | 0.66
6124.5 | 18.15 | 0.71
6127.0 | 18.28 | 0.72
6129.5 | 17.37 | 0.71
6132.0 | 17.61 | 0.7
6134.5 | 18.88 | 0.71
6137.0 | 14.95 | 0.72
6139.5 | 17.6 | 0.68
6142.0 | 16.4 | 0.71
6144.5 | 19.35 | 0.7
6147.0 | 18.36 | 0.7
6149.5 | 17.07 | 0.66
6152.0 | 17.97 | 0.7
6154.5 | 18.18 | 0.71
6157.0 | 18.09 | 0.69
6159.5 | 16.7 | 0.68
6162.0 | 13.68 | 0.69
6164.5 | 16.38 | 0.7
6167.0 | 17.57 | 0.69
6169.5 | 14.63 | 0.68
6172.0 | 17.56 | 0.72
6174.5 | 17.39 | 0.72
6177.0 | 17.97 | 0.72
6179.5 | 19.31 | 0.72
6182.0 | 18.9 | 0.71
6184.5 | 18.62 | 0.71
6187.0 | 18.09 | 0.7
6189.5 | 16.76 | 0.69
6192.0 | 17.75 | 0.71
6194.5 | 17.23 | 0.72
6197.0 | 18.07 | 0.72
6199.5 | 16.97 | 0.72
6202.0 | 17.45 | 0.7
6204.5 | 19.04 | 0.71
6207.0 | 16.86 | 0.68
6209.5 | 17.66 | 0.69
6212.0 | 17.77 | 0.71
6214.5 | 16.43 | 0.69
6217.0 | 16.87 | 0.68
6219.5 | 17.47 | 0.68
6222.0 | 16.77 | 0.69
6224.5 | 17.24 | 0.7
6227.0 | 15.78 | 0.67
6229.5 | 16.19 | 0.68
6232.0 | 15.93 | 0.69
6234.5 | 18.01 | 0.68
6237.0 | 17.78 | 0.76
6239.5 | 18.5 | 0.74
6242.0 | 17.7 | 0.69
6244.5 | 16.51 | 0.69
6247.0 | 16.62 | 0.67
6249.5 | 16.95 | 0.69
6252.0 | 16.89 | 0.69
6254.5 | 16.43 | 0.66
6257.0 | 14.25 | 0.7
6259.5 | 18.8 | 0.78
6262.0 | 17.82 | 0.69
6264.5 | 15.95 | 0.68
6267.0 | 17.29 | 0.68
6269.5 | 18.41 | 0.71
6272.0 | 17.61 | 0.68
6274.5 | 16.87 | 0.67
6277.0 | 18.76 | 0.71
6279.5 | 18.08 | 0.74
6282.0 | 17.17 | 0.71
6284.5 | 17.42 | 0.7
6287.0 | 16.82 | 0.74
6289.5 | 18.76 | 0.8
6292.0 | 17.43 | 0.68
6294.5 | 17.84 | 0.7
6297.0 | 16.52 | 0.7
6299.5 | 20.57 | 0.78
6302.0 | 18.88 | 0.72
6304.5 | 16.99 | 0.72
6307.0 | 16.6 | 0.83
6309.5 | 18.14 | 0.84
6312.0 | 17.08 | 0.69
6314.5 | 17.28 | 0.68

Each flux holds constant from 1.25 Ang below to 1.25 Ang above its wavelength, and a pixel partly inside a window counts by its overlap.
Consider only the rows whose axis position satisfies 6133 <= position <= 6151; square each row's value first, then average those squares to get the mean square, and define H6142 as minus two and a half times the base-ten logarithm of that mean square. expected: -6.22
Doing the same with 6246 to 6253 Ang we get -6.13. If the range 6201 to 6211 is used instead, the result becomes -6.25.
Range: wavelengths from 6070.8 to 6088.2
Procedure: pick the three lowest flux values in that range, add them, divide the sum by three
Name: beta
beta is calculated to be 16.9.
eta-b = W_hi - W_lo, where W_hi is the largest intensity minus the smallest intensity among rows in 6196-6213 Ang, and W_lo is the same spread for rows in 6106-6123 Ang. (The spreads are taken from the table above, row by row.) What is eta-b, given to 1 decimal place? -2.5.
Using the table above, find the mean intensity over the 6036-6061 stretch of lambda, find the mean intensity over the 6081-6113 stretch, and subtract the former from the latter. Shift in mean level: -0.31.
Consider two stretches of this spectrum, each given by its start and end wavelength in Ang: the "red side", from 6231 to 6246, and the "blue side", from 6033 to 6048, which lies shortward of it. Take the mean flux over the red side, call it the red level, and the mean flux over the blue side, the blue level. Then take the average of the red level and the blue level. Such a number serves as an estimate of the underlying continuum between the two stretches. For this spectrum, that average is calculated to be 17.85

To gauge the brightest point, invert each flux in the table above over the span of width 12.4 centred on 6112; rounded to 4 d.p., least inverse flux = 0.0522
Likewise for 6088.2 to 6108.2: 0.0521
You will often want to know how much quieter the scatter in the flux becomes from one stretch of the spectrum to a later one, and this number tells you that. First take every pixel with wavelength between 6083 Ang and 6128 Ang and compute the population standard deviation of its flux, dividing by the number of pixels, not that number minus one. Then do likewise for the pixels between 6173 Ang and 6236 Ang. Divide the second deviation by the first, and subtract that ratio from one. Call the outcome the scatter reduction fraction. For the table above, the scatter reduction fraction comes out 0.3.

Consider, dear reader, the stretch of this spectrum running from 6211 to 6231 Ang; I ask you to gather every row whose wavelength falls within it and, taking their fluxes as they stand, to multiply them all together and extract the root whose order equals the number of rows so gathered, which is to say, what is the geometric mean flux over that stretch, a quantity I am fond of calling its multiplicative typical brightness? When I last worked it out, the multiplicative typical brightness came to 16.8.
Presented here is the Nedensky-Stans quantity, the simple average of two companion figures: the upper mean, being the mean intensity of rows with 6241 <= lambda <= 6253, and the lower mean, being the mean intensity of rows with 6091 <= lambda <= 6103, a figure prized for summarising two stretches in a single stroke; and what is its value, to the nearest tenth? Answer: 17.5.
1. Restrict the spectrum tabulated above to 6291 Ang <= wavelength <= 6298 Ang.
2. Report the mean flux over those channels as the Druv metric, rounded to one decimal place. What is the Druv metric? 17.3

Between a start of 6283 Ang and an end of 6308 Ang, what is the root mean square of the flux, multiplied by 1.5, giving 26.7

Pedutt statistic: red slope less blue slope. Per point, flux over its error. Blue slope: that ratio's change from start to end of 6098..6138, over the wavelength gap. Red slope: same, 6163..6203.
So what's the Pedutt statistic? 0.208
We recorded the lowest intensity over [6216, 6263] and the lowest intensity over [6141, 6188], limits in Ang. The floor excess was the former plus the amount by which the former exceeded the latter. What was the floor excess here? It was 15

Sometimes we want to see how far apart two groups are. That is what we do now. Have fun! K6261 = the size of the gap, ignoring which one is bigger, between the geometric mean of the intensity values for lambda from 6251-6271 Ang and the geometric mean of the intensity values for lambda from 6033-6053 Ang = 1.24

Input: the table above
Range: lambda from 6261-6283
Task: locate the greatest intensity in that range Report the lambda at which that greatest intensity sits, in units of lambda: 6277.0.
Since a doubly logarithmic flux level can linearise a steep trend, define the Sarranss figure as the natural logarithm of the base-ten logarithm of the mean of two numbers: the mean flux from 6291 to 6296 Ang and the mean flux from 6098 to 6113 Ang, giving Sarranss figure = 0.224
